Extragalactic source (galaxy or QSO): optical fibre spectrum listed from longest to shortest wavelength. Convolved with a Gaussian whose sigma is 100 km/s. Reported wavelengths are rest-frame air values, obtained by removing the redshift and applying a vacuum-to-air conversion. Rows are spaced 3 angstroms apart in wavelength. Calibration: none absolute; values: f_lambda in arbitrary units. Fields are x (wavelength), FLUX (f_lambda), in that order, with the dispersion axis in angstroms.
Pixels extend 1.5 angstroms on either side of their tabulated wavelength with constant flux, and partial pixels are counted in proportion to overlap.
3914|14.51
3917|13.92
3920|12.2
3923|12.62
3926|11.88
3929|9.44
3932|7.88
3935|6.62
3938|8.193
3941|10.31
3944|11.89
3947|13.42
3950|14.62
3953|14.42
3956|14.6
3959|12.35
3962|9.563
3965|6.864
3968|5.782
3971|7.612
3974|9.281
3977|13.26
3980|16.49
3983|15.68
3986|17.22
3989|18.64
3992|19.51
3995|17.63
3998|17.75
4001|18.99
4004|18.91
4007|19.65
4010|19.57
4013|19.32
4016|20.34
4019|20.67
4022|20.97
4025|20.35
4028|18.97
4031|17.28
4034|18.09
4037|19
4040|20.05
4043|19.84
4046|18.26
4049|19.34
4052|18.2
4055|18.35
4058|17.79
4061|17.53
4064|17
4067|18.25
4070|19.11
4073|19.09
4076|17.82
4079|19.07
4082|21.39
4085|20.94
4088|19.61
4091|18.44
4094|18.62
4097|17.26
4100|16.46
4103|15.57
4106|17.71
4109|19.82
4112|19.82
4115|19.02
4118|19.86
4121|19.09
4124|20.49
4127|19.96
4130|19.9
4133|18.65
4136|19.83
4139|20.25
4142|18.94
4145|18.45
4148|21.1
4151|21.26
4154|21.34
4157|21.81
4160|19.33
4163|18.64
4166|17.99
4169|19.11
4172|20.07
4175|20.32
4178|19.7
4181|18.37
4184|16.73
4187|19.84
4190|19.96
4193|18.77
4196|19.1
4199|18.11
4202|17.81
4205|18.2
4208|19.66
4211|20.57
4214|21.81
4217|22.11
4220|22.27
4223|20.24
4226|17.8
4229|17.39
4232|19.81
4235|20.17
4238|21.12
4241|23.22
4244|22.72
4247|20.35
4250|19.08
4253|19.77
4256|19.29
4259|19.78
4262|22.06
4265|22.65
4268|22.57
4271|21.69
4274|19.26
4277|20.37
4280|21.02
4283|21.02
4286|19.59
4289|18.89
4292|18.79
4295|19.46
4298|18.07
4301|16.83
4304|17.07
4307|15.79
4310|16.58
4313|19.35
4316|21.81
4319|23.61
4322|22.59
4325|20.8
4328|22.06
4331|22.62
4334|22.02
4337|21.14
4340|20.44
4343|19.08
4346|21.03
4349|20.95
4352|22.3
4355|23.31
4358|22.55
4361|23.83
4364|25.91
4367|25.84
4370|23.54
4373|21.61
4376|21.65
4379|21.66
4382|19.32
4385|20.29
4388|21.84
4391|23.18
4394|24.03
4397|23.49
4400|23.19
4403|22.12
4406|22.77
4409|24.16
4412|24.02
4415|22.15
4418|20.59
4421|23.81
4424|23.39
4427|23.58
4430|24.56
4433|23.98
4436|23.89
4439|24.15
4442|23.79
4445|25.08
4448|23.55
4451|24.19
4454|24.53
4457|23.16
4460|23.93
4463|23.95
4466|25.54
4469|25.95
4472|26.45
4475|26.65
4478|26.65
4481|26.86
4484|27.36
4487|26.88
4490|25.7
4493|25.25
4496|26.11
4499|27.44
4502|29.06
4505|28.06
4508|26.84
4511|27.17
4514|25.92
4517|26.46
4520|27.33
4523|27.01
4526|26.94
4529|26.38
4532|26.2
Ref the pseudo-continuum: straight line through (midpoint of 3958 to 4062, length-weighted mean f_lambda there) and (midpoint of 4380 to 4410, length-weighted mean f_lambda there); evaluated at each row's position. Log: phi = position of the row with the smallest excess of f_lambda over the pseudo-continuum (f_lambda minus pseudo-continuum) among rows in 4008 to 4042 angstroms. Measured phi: 4031 angstroms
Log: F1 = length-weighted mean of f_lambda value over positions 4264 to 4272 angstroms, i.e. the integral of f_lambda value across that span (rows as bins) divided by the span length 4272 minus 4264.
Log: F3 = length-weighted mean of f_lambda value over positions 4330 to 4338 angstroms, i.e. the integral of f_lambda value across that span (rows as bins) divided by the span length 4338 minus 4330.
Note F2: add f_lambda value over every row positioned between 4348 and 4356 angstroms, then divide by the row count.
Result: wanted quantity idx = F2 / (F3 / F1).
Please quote 23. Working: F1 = 22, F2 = 22.2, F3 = 21.9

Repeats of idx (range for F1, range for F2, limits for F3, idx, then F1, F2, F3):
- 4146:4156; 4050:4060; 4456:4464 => 16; 21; 18.1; 23.7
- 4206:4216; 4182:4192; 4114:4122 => 20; 21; 18.8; 19.4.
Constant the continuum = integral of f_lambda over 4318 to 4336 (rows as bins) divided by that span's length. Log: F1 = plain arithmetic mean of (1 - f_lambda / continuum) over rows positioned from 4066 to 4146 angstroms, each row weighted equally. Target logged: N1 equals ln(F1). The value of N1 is -1.9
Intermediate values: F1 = 0.14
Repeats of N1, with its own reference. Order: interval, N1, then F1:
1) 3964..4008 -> -1.1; 0.33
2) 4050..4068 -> -1.6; 0.20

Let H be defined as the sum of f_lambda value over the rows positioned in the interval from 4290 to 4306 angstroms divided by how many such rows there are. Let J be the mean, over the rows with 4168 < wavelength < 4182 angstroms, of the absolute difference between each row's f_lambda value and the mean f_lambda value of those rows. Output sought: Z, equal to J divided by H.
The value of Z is 0.034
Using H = 18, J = 0.62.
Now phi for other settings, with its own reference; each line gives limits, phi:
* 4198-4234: 4229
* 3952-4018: 3968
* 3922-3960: 3935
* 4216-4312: 4307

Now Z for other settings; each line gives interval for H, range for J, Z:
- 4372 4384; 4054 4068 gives 0.020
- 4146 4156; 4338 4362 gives 0.062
